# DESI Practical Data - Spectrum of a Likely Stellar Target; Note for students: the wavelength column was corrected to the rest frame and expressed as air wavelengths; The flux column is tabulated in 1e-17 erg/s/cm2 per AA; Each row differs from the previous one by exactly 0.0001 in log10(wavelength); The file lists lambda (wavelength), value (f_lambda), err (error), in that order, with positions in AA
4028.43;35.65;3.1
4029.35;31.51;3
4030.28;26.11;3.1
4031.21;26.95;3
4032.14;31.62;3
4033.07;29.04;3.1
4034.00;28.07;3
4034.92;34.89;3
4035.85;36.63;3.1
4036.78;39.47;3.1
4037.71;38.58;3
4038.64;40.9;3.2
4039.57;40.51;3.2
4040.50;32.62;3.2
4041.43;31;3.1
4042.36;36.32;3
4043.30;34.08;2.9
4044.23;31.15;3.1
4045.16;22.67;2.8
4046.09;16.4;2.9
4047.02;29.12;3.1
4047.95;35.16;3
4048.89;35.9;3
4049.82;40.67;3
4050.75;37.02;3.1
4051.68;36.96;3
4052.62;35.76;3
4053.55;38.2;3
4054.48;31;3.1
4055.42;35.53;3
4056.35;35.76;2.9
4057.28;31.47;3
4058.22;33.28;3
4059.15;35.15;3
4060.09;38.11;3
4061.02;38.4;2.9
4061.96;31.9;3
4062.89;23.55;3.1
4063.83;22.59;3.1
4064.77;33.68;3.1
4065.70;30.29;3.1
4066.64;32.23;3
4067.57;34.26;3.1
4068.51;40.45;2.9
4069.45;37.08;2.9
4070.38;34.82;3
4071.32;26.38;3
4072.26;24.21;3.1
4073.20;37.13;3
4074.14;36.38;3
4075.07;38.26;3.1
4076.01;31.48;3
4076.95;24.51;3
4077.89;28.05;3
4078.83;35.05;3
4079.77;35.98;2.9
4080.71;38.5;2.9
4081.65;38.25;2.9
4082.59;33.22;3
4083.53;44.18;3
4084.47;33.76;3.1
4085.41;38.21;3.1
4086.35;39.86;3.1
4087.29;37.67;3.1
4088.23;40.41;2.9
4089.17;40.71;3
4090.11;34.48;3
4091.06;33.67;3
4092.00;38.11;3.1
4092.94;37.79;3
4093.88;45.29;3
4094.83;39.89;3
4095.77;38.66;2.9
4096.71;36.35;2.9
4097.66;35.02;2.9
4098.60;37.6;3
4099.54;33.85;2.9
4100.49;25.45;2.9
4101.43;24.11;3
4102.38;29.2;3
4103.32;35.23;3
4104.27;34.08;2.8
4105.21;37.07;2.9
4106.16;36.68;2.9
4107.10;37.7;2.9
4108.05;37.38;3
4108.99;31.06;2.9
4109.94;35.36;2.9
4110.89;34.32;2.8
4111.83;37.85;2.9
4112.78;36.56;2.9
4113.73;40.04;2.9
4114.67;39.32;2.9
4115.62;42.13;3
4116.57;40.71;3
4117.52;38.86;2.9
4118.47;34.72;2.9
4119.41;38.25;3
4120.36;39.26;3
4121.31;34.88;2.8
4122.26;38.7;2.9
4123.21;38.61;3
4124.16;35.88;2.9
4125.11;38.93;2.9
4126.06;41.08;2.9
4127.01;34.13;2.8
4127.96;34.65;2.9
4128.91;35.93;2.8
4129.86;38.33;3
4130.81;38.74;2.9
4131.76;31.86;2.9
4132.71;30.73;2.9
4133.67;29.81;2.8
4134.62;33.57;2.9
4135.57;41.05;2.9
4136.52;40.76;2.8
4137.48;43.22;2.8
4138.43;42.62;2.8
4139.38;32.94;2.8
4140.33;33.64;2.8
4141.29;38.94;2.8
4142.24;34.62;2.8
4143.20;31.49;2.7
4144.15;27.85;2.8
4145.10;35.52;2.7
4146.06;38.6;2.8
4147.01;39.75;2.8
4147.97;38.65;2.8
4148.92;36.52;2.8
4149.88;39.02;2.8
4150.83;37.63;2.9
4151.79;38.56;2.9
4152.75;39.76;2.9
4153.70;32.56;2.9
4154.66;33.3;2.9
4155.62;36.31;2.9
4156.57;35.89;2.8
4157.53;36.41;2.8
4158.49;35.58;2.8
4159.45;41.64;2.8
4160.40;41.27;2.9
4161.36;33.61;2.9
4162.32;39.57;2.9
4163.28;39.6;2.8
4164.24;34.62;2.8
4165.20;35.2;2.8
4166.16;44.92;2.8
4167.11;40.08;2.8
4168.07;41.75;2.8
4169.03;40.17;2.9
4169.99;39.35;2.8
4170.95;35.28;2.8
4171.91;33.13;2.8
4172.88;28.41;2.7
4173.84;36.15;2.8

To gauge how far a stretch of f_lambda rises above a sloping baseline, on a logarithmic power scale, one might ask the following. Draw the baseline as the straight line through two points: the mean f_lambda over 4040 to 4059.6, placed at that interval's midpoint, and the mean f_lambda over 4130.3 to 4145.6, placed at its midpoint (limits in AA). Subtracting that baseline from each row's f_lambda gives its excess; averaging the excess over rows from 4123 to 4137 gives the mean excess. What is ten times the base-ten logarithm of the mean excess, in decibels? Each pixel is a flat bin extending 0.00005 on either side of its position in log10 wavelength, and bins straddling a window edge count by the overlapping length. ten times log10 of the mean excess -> 0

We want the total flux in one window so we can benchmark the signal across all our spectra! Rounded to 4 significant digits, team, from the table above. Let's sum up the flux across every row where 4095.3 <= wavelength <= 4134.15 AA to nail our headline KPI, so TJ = 1469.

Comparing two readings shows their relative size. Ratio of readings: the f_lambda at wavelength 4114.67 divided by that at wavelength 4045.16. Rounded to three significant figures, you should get 1.73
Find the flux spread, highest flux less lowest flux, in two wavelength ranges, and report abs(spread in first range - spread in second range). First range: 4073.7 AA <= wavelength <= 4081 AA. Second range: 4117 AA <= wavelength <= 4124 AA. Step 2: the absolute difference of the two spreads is 9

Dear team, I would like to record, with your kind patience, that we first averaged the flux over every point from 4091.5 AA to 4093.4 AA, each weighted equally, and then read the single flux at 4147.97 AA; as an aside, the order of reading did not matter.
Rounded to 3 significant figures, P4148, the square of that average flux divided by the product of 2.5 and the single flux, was 14.9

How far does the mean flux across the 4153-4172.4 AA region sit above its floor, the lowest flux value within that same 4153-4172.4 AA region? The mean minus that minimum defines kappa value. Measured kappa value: 5.0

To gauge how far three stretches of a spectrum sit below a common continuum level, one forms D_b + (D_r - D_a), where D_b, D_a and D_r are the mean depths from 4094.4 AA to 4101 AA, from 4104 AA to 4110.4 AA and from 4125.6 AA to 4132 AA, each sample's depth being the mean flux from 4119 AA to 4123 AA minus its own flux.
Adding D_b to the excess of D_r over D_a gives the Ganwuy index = 1.7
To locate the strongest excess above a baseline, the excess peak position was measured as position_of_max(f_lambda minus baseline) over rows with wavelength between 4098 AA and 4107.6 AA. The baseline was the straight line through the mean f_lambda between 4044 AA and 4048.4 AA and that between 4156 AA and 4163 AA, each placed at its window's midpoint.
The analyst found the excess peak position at 4098.60 AA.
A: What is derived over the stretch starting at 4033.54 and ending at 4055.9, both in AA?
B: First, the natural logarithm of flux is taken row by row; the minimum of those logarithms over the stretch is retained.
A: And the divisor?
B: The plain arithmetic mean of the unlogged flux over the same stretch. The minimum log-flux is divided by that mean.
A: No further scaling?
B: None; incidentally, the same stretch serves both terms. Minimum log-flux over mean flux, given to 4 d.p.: 0.0820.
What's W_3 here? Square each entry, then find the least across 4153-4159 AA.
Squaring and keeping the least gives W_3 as 1060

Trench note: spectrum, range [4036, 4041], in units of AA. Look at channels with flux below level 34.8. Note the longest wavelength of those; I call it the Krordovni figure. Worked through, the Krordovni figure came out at 4040.50 AA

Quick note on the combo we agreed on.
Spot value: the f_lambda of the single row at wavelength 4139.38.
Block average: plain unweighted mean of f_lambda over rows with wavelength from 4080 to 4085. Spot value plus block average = 70.5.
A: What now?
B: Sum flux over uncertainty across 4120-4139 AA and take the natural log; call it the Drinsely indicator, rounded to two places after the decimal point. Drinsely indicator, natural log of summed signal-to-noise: 5.55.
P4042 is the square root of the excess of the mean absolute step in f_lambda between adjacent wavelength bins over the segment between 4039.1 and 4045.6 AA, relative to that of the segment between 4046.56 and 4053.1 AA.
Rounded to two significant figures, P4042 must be 1.4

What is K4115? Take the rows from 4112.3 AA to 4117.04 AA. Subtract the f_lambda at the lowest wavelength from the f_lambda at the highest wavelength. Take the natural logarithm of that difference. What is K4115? 1.4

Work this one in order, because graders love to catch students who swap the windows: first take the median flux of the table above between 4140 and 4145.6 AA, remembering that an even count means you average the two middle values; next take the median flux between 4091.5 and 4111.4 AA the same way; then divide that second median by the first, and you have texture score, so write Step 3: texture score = 1.07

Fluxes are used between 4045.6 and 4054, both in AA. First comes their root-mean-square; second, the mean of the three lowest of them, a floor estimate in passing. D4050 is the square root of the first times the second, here 30.5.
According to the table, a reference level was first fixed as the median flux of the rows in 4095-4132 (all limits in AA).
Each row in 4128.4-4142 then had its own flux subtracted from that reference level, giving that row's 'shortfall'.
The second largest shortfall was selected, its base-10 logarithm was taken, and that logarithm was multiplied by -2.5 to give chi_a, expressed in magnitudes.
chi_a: -1.9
